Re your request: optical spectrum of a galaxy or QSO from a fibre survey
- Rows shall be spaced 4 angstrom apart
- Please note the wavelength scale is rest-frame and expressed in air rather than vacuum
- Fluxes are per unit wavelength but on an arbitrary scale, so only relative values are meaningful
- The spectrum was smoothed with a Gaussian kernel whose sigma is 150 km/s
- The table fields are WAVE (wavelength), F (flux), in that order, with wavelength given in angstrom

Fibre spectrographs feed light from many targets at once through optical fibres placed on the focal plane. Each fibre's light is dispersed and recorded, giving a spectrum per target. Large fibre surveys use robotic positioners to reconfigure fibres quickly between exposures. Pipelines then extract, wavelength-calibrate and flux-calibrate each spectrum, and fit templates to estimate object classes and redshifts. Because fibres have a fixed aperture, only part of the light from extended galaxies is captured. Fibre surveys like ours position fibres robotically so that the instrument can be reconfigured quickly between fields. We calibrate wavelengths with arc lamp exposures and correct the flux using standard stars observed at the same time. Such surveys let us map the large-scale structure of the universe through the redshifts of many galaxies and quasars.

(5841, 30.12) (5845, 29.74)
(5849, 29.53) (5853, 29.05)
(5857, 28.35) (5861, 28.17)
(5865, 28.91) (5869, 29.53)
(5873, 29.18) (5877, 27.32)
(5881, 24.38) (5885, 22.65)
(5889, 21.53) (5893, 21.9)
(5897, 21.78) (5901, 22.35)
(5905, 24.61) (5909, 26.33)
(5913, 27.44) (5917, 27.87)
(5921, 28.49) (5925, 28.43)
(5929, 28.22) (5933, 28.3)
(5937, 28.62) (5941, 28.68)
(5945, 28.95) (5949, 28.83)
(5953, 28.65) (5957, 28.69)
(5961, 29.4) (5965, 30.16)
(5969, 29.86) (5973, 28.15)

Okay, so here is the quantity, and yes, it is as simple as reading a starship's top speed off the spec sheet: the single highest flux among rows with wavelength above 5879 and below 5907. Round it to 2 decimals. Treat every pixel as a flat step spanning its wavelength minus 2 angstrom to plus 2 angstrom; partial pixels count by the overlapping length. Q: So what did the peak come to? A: 24.61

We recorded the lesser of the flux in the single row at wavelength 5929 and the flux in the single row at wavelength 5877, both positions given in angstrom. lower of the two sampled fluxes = 27.3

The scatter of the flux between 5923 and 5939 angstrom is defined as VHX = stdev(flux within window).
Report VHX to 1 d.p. 0.2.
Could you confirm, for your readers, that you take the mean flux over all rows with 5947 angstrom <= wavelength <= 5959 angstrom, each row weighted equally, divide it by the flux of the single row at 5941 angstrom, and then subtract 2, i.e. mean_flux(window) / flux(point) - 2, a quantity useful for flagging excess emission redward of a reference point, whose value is -0.998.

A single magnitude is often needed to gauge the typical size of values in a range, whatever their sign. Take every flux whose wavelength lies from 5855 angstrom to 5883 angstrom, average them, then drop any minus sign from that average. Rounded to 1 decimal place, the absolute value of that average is 28.0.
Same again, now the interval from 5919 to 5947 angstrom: 28.5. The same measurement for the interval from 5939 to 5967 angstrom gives 29.1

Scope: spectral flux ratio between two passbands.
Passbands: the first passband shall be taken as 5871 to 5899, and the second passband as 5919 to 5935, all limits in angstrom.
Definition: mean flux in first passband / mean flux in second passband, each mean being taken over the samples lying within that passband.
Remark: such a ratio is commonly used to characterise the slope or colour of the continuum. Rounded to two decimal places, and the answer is 0.85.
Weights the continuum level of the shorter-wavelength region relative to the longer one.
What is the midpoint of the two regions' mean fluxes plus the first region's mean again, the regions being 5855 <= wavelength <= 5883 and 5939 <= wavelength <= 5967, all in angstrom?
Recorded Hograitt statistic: 56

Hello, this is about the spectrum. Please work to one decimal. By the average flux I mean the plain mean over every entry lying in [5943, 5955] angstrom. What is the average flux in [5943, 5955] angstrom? 28.8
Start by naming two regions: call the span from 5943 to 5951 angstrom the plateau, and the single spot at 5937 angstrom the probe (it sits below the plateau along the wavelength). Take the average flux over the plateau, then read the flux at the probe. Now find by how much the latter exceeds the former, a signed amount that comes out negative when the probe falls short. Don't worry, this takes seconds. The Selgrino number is -0.3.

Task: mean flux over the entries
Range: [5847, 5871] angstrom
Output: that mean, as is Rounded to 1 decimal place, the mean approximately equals 28.9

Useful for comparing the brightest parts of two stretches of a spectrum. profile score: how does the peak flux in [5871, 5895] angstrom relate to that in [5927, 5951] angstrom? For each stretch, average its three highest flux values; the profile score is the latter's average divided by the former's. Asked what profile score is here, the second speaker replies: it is 1.07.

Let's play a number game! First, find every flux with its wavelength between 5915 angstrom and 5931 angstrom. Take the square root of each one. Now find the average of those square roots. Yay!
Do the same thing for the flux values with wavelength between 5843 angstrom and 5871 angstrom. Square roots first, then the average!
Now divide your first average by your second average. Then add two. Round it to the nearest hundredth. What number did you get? 2.99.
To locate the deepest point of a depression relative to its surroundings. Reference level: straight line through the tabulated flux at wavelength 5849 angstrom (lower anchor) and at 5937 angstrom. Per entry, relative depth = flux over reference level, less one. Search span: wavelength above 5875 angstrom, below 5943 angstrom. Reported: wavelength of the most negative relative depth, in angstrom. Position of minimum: 5889 angstrom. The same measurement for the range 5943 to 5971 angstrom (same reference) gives 5953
